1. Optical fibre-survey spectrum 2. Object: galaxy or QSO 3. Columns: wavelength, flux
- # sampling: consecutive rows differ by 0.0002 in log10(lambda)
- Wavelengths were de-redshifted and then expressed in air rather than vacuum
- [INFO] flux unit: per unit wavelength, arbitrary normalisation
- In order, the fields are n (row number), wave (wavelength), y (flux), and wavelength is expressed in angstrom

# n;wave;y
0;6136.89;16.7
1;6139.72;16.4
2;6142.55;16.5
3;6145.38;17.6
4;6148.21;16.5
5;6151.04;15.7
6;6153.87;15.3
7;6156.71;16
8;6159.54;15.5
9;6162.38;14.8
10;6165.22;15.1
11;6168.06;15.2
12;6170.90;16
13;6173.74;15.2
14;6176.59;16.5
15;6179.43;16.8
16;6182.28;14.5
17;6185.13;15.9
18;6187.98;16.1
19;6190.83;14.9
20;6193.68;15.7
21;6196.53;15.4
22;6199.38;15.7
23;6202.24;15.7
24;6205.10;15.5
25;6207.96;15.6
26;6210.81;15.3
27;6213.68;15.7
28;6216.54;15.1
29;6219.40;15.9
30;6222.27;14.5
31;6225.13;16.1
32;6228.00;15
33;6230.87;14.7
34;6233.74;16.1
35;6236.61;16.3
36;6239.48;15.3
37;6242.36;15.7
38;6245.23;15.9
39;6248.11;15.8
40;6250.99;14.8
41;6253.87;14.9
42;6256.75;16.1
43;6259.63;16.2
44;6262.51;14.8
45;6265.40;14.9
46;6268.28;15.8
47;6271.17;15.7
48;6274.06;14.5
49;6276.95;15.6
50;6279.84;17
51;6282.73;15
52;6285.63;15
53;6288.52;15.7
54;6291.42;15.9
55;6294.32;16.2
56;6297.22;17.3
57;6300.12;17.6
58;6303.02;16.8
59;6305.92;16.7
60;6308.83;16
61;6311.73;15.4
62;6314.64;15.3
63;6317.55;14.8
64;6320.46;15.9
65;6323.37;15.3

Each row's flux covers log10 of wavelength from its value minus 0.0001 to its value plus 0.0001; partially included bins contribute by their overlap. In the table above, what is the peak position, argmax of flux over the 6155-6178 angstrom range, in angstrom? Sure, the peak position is 6176.59 angstrom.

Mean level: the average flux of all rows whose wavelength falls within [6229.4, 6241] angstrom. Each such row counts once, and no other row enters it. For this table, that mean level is 15.6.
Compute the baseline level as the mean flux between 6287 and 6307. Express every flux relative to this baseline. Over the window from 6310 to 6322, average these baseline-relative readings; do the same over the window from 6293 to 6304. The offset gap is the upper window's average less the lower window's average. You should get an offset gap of -1.6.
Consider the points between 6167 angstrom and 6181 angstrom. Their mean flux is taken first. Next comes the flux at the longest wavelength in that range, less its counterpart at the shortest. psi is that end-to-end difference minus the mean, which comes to -14.3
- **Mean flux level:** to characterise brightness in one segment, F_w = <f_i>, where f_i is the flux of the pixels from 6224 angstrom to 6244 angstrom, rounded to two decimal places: 15.60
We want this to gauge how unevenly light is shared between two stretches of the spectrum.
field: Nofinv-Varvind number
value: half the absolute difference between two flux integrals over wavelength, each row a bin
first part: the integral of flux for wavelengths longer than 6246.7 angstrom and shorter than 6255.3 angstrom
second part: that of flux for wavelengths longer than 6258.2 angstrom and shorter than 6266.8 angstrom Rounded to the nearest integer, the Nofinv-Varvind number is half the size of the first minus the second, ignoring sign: 1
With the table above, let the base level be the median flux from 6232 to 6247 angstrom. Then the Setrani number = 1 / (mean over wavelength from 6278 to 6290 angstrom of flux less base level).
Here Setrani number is -4.4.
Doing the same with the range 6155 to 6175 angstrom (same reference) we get -2.0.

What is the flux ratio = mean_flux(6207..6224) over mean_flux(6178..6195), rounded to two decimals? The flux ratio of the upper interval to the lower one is 0.98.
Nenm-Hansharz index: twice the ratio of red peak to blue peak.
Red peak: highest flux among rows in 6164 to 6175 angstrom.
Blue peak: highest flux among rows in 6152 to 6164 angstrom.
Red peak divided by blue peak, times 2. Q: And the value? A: 2.00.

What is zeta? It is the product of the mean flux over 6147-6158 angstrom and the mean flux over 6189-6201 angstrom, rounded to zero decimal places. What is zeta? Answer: 245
